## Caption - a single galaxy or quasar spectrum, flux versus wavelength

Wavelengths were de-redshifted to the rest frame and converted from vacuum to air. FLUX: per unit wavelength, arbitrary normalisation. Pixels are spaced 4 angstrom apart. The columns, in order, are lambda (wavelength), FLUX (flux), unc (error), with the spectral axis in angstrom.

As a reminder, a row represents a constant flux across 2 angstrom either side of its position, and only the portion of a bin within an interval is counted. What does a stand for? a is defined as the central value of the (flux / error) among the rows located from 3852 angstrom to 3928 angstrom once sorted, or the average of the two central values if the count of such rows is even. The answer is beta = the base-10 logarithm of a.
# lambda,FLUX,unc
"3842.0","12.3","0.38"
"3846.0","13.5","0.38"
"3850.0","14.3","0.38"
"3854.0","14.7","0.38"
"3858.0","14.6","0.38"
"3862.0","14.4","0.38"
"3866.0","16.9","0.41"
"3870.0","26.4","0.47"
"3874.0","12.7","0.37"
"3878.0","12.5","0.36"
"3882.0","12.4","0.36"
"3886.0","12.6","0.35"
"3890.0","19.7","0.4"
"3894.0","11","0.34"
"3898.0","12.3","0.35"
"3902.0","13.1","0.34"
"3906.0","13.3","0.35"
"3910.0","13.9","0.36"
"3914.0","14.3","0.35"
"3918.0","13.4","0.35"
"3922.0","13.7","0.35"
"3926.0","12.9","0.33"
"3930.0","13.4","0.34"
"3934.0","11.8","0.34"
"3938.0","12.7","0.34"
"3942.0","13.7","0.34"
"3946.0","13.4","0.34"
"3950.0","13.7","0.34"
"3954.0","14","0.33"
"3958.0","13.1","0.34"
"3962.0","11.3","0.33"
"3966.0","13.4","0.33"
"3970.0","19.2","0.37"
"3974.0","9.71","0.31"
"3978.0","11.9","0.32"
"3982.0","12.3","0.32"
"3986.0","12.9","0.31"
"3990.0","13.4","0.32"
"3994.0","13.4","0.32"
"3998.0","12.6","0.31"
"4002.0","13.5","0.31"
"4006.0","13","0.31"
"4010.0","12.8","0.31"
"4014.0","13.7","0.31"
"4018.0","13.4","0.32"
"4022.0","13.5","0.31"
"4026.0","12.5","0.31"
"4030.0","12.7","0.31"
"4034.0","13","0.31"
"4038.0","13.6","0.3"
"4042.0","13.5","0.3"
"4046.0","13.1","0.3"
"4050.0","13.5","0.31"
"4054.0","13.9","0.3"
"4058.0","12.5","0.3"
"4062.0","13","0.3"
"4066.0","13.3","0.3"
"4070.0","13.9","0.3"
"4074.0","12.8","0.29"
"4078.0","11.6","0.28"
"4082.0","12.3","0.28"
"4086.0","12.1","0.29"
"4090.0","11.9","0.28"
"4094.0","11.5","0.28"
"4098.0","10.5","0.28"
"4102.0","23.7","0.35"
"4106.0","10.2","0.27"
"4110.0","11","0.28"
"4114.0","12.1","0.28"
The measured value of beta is 1.58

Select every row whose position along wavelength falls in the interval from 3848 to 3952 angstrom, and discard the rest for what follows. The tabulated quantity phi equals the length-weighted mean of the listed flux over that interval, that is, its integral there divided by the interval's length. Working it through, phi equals 14.1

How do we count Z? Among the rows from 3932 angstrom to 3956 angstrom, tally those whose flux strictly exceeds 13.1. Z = 4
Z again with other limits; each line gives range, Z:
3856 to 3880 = 4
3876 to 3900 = 1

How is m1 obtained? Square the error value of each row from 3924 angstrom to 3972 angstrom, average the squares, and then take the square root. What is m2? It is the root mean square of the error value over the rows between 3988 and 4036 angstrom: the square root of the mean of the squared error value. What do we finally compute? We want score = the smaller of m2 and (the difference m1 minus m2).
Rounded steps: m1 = 0.34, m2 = 0.313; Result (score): 0.03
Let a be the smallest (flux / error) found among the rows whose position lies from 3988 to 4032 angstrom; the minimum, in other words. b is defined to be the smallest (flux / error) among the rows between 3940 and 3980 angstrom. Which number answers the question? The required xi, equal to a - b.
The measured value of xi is 9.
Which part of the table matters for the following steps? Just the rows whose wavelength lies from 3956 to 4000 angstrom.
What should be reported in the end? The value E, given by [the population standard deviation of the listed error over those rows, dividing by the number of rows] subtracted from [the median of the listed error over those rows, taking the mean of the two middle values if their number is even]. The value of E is 0.303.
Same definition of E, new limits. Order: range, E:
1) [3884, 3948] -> 0.330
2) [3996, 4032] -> 0.307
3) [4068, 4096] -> 0.273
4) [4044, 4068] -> 0.296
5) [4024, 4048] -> 0.300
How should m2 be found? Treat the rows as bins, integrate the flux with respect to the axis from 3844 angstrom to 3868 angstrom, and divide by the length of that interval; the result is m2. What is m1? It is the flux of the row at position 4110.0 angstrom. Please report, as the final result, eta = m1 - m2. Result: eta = -3.7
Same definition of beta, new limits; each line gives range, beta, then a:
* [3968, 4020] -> 1.62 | 42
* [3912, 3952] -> 1.59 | 39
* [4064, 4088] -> 1.64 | 44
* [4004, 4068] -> 1.64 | 43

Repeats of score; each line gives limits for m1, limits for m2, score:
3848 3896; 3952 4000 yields 0.06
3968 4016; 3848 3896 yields -0.06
